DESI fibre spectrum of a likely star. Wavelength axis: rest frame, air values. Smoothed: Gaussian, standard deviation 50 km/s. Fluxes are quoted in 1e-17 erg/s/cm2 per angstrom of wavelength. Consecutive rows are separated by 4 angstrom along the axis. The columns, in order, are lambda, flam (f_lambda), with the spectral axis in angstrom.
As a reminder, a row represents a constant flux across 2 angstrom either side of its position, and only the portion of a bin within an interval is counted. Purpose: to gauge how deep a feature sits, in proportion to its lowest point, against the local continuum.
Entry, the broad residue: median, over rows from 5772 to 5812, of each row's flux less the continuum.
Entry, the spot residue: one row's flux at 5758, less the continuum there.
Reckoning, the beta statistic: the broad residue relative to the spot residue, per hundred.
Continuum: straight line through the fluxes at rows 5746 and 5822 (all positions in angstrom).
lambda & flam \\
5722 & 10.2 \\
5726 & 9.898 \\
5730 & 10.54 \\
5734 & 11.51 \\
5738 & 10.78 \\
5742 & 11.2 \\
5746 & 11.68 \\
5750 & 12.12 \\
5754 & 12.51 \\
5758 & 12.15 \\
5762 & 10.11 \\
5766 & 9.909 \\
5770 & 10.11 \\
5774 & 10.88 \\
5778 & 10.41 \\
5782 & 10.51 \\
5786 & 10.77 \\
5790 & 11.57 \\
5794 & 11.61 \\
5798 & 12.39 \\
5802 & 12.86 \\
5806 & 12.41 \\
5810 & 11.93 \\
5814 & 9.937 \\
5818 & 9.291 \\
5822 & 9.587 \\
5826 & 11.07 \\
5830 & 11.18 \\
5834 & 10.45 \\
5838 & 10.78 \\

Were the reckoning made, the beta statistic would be 147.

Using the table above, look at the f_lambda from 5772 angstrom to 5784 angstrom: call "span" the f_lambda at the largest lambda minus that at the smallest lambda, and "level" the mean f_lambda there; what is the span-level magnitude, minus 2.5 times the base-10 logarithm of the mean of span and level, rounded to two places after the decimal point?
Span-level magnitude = -1.77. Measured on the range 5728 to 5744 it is -1.91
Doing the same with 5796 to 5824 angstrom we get -1.56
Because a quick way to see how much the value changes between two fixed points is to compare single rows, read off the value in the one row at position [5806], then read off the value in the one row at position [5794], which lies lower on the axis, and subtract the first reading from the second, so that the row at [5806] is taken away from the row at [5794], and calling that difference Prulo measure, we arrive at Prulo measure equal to -0.8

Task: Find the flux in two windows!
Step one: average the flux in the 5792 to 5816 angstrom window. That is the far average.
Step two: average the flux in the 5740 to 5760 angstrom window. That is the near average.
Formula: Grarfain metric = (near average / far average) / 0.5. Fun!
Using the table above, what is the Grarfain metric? 2.01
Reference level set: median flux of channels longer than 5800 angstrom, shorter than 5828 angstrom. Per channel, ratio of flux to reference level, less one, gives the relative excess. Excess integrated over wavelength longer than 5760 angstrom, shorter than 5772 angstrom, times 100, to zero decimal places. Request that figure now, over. -111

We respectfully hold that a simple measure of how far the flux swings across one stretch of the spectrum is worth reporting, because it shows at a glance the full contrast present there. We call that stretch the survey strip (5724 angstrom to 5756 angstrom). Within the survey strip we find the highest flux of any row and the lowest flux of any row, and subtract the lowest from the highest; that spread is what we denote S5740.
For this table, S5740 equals 2.6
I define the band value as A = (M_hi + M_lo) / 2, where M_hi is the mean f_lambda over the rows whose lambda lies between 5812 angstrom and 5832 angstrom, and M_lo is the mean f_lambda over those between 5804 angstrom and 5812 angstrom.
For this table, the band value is 11.2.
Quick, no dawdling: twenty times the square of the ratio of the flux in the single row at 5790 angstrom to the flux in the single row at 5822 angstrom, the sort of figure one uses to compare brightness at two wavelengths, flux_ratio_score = 29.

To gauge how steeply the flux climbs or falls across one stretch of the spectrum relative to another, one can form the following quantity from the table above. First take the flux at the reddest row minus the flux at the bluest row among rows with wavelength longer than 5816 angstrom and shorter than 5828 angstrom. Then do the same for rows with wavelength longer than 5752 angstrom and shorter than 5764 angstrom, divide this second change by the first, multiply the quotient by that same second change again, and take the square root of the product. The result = 1.8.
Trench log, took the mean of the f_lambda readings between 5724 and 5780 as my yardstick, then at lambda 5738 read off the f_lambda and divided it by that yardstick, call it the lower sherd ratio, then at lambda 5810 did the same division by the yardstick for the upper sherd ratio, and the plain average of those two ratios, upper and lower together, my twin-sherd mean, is 1.03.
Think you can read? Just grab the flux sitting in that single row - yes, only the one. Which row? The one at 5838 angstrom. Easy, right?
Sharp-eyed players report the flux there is 10.78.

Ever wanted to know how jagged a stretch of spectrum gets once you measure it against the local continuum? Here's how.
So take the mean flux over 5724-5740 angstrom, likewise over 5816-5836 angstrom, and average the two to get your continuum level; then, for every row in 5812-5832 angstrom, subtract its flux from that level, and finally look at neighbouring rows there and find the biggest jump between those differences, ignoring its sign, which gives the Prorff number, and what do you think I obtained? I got 1.48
